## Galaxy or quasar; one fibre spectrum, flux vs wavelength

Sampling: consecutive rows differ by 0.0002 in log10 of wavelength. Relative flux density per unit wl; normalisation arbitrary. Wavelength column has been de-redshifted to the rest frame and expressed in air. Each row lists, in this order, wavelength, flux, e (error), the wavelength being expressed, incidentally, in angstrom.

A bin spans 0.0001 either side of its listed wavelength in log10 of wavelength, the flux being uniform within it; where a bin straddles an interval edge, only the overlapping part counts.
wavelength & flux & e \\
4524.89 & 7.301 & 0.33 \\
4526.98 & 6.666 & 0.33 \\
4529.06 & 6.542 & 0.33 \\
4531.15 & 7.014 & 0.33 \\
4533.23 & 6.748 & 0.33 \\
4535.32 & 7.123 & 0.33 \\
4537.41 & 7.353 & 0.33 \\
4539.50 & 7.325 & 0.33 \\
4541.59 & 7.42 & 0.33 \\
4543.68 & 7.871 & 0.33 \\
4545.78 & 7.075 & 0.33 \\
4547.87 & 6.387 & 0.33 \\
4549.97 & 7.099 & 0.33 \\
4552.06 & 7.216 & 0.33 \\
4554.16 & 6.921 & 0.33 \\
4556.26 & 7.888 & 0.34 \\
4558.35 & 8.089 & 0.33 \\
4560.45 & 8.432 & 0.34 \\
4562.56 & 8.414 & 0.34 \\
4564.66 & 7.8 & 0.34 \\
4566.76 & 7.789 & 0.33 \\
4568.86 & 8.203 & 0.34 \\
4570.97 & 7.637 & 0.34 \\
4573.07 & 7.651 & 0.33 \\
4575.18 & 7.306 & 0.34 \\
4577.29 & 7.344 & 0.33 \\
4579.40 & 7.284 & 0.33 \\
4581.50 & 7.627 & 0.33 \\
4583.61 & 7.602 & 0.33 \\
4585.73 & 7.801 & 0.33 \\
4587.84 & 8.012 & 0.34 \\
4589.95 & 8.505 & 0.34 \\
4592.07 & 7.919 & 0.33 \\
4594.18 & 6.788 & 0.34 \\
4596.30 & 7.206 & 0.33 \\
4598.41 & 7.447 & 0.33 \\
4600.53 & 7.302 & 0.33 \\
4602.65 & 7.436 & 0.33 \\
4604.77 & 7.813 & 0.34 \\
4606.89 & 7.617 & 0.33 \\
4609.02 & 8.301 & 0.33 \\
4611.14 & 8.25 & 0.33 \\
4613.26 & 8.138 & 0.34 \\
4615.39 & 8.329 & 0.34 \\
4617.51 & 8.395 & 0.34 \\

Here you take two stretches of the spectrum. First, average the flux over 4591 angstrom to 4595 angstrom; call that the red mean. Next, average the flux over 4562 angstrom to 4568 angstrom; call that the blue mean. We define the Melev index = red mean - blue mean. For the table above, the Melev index -0.6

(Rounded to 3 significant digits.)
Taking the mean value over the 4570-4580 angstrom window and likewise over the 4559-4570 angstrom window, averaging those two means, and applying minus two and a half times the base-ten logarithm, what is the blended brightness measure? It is -2.23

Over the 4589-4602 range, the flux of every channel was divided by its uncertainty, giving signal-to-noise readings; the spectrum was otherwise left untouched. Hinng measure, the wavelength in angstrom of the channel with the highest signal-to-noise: 4589.95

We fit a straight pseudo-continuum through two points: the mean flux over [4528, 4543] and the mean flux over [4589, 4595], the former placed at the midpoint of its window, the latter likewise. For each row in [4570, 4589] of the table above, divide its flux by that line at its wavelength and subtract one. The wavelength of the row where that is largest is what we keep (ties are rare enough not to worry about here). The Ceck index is 4587.84 angstrom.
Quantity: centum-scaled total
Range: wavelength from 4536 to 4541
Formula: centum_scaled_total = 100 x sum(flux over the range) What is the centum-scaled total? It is 1468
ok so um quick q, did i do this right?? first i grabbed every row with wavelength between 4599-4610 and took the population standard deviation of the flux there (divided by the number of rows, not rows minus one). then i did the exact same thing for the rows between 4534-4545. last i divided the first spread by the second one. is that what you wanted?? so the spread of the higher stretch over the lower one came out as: 1.4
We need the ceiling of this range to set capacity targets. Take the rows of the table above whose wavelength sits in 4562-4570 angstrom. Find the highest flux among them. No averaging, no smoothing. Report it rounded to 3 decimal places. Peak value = 8.414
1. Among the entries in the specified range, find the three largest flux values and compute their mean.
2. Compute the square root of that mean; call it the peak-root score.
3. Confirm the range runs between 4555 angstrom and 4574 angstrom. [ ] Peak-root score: 2.89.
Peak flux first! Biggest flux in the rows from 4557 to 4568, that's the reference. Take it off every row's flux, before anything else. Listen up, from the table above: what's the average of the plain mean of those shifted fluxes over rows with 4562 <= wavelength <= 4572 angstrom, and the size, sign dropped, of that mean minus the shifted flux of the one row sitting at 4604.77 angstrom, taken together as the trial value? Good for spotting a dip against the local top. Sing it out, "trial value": -0.2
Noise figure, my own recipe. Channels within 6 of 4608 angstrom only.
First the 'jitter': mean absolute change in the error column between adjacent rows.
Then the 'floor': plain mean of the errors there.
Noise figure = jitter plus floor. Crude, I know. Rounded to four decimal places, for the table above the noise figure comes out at 0.3393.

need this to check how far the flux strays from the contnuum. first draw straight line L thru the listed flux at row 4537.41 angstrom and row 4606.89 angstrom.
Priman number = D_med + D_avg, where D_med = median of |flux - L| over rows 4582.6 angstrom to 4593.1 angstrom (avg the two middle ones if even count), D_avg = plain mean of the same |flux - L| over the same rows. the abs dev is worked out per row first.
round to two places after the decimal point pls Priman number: 0.78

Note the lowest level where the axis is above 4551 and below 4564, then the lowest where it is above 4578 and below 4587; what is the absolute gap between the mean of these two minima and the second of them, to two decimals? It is 0.18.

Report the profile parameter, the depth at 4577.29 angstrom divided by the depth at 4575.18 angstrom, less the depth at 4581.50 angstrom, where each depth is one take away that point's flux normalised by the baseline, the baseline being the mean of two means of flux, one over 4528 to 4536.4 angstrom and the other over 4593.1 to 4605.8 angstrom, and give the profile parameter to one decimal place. 1.3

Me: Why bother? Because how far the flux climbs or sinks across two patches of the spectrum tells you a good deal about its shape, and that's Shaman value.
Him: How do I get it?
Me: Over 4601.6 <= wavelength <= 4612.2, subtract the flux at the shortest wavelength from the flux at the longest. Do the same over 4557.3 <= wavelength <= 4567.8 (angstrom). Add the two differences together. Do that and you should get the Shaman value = 0.51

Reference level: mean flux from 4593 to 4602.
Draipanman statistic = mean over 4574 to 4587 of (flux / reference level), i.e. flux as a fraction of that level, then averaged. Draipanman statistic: 1.04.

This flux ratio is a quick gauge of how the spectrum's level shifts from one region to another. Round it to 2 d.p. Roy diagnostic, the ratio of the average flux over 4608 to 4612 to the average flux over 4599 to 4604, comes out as 1.12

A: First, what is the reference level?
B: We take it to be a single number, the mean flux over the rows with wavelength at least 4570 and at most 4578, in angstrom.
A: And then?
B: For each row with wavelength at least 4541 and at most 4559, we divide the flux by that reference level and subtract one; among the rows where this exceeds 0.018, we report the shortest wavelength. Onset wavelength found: 4543.68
